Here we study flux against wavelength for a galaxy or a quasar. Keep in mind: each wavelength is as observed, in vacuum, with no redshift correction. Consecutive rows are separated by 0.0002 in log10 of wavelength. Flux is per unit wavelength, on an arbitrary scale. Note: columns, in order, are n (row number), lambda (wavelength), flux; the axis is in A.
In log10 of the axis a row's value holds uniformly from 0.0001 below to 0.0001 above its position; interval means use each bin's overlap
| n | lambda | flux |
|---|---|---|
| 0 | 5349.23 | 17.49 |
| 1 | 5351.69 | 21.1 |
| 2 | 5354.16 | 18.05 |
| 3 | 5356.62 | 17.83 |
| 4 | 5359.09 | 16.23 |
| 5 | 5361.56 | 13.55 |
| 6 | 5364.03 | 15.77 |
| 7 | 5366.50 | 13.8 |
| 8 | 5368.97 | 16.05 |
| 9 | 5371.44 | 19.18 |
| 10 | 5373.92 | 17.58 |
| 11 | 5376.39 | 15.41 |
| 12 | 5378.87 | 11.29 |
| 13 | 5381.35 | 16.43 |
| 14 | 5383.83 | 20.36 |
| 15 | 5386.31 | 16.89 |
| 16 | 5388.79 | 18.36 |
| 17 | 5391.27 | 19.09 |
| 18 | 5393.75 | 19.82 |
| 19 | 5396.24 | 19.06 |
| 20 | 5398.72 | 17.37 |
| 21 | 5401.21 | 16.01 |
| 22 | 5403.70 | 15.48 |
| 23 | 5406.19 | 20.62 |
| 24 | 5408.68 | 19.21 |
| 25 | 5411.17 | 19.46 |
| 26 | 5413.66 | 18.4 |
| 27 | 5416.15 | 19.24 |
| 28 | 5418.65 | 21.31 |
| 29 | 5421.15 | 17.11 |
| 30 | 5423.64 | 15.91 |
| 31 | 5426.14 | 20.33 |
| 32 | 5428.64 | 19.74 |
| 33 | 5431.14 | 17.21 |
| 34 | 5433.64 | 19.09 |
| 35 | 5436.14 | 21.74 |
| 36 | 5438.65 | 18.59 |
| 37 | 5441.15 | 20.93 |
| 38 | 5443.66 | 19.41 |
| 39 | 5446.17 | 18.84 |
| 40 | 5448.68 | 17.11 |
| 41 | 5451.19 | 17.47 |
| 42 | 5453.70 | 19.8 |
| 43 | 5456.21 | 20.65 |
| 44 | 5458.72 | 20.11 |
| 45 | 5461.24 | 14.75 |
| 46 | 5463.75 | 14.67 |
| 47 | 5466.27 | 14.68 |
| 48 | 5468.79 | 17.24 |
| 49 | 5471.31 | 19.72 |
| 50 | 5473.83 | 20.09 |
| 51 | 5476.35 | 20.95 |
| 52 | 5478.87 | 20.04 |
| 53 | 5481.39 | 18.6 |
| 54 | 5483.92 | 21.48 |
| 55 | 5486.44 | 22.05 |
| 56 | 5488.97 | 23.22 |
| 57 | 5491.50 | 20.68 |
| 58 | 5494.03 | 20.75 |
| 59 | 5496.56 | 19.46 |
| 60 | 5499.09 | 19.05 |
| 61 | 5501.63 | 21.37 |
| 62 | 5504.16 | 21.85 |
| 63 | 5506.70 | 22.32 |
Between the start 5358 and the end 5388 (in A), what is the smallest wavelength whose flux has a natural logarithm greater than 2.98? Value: 5383.83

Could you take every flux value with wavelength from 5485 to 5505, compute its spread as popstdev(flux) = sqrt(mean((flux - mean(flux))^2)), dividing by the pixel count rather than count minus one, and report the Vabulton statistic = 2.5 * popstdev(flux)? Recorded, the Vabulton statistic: 3.2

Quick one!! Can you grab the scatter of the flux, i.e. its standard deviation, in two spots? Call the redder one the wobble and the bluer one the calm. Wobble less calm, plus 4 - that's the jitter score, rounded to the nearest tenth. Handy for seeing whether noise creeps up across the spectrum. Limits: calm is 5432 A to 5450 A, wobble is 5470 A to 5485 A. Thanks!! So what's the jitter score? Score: 3.5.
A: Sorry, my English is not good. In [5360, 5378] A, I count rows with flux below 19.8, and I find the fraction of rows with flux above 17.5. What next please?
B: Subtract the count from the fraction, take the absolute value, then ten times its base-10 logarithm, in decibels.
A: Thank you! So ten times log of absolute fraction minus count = 8.27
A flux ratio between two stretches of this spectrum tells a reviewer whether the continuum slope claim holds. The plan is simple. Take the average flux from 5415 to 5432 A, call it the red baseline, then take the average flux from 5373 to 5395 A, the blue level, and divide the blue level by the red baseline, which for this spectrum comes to 0.92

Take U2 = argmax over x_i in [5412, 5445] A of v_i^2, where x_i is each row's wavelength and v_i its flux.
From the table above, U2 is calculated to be 5436.14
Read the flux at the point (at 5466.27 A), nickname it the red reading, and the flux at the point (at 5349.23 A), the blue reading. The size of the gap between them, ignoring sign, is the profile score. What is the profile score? 2.8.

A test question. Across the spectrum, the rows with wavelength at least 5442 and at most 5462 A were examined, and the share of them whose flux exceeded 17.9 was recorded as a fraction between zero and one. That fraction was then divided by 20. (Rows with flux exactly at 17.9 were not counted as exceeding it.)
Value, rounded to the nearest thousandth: 0.031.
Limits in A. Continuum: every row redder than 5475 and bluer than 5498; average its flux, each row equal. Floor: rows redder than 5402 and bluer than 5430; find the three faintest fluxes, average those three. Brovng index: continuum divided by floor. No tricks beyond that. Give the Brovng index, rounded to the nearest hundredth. 1.29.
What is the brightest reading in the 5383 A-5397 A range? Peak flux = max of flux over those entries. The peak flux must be 20.36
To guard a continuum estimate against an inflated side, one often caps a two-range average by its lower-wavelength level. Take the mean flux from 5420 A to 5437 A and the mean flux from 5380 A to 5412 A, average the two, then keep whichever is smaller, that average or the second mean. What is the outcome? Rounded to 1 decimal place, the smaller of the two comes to 18.3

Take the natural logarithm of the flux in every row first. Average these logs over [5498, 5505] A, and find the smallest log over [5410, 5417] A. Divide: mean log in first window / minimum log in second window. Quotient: 1.04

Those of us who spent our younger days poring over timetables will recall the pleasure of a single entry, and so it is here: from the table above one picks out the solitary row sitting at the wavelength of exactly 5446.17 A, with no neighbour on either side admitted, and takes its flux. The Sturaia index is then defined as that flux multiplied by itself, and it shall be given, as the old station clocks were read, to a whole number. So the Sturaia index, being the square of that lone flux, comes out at 355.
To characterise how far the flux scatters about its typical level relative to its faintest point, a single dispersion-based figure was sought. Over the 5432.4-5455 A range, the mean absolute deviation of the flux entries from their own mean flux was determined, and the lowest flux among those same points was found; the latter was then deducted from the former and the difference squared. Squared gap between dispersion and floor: 256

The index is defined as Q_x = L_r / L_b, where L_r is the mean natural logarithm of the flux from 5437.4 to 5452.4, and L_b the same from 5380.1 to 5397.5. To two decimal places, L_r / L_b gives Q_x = 1.00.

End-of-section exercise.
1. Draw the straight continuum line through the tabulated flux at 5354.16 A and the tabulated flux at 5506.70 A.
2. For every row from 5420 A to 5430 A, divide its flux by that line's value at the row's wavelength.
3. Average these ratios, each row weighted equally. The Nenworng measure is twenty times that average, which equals 18.2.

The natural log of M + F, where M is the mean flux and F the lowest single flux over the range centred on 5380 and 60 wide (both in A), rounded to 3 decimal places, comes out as 3.352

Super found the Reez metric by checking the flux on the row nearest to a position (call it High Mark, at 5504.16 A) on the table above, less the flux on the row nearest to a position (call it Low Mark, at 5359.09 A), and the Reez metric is 5.6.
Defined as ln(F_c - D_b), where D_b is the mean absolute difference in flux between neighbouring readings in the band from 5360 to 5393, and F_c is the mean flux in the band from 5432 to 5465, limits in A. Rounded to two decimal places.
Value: 2.77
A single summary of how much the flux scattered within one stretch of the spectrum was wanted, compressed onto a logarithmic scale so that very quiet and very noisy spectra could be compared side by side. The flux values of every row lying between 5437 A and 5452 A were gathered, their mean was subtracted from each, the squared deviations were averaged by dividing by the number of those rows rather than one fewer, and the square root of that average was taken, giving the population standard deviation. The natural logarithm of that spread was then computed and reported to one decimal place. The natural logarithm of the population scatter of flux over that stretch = 0.2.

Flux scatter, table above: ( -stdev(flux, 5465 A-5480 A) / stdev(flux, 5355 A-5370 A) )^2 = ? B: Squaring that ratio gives 2.2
